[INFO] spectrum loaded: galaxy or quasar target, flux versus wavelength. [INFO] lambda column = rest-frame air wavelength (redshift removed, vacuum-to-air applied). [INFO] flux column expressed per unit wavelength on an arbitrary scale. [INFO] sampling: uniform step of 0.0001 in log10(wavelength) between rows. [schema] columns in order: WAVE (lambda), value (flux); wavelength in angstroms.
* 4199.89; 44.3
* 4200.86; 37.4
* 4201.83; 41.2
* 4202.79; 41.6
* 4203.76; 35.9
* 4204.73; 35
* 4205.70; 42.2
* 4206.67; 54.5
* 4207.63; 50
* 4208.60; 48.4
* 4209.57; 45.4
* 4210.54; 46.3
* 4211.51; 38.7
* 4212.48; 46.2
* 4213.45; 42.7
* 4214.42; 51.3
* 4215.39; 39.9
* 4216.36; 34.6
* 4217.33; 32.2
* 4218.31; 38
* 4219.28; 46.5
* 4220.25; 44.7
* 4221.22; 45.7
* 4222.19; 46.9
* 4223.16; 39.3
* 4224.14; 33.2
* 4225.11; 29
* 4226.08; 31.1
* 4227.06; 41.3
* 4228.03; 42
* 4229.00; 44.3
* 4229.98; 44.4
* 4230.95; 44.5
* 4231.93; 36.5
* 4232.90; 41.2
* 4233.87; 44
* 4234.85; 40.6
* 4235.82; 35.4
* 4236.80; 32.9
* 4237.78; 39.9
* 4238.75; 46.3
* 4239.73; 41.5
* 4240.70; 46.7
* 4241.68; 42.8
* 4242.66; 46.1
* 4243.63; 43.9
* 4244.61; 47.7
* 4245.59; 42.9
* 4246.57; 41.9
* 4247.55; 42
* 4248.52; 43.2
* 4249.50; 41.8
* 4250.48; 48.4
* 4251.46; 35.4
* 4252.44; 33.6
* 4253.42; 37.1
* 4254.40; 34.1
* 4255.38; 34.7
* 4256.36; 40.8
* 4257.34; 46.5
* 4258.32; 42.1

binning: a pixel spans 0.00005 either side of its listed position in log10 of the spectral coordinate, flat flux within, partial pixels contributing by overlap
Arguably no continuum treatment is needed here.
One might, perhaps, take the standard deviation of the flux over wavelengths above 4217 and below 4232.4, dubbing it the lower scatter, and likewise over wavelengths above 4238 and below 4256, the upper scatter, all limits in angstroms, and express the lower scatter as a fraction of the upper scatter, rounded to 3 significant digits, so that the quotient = 1.24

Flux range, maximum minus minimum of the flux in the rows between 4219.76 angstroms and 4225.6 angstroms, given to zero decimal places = 18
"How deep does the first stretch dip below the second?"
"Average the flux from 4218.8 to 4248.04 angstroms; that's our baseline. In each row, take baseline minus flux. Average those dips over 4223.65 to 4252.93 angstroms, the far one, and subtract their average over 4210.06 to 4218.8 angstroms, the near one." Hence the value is 0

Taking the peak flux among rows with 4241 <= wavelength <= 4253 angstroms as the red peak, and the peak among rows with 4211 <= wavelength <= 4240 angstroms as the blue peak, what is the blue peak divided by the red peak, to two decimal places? 1.06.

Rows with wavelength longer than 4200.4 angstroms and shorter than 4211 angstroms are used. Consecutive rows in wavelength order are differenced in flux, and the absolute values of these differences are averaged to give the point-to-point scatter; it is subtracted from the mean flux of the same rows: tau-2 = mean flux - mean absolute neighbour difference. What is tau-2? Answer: 39.4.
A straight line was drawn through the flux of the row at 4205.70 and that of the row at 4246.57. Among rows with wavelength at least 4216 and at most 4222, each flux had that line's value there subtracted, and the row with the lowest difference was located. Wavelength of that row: 4217.33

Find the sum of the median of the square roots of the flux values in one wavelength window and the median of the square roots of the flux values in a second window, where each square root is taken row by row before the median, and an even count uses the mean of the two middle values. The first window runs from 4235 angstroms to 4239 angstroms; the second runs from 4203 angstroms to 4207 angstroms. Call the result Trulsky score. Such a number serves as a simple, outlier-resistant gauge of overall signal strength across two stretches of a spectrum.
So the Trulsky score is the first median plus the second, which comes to 12.4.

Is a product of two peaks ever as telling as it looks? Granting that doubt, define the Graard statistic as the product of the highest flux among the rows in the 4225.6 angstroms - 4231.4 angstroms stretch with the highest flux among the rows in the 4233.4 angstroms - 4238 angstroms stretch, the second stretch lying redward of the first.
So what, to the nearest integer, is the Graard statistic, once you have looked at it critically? 1958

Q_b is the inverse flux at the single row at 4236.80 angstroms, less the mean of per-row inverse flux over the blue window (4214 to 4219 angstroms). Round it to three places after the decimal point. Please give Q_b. 0.004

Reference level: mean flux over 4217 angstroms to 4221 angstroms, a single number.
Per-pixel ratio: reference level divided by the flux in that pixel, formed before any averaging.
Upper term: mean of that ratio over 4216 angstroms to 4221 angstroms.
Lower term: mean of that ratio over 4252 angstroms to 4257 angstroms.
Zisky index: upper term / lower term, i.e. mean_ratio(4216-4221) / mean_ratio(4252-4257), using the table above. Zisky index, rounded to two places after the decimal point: 0.93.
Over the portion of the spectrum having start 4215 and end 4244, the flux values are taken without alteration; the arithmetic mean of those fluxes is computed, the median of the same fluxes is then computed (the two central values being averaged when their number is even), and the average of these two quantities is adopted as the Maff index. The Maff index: 41.0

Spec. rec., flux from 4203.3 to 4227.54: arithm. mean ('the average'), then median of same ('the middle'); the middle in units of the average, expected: 1.02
